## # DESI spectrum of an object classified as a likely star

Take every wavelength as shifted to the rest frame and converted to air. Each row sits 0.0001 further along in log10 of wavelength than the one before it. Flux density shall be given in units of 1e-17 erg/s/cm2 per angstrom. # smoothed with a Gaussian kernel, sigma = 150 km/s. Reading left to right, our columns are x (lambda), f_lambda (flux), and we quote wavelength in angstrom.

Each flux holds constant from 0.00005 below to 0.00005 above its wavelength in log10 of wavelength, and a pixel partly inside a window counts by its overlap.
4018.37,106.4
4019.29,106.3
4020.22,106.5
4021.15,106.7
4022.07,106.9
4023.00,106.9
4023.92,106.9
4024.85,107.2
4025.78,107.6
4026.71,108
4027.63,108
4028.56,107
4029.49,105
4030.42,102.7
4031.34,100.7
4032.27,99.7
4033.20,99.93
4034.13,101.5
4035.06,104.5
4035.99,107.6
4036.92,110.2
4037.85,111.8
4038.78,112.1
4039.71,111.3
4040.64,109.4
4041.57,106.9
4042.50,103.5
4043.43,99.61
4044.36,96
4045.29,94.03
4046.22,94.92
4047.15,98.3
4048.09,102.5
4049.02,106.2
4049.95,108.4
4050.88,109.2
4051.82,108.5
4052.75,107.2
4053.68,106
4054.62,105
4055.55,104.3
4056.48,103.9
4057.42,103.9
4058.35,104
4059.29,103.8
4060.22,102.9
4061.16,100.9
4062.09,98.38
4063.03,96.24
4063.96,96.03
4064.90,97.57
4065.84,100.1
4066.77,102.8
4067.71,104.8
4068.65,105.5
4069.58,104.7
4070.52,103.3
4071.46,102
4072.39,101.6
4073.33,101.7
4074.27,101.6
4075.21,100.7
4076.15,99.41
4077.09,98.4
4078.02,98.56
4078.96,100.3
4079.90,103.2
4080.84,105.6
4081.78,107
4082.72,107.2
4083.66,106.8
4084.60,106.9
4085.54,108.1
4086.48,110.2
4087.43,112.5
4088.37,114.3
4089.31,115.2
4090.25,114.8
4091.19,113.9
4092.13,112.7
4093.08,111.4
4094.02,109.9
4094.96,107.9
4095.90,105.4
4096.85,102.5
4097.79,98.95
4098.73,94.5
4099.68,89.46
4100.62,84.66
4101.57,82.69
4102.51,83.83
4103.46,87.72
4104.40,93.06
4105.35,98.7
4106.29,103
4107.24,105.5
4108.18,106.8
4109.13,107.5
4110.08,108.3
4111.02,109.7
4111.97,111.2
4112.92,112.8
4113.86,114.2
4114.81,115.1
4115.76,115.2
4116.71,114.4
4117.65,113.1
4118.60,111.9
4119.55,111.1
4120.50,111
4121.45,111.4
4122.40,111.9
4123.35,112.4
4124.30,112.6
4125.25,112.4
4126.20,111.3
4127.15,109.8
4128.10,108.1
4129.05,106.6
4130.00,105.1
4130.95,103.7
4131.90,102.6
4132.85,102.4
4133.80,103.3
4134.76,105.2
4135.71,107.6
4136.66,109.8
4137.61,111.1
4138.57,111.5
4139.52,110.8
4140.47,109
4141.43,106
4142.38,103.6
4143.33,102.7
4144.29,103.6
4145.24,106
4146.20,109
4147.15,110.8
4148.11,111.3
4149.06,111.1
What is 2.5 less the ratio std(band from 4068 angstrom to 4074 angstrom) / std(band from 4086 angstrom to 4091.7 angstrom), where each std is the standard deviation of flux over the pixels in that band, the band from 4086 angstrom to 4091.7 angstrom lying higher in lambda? 1.61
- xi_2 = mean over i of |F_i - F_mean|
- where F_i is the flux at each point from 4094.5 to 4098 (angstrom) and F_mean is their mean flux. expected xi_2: 2.96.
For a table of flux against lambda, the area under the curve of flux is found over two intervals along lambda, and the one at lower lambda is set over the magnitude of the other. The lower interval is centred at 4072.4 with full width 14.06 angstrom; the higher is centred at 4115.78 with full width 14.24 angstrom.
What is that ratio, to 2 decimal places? 0.90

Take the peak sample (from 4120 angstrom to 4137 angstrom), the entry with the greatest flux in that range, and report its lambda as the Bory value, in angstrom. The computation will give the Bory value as 4124.30 angstrom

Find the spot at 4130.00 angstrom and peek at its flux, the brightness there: 105.1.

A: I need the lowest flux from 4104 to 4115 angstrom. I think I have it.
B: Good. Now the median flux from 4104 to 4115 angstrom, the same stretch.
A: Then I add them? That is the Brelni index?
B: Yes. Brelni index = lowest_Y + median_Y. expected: 201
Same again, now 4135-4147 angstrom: 211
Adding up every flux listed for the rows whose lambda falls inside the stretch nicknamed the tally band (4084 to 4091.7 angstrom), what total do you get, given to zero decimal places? 896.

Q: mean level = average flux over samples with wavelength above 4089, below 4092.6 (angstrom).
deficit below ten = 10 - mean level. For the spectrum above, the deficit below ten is -104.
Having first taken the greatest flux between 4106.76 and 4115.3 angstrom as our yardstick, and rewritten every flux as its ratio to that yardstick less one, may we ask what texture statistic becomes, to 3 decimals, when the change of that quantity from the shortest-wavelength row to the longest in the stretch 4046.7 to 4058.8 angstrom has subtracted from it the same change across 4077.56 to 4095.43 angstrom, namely -0.032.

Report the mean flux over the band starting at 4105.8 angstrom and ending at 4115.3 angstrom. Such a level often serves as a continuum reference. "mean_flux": 109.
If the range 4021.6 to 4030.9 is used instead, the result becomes 107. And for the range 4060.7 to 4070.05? 101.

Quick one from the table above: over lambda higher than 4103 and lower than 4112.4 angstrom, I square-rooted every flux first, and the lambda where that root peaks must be 4111.97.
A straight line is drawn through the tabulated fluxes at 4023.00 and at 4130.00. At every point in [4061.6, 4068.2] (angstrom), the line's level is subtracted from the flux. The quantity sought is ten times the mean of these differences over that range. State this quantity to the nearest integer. -68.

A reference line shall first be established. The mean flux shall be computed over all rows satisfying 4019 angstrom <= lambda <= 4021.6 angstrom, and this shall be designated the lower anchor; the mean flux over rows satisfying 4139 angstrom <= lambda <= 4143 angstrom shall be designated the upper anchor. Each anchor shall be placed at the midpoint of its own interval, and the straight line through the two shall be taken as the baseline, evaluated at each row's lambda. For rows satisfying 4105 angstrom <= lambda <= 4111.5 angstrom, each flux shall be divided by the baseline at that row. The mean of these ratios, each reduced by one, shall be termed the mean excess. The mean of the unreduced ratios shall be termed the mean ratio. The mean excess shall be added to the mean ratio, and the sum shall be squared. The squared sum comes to 0.95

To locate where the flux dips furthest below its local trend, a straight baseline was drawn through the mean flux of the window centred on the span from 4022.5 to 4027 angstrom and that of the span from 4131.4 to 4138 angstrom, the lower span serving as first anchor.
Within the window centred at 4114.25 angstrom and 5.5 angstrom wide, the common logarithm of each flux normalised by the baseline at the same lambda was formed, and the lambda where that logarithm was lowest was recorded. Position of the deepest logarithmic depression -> 4111.97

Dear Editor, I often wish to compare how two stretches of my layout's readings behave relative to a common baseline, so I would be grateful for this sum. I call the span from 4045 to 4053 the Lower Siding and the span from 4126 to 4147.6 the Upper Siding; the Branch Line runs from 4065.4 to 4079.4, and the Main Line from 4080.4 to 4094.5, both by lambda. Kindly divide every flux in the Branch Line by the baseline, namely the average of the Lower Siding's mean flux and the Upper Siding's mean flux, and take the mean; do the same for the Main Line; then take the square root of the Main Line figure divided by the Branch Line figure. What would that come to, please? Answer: 1.04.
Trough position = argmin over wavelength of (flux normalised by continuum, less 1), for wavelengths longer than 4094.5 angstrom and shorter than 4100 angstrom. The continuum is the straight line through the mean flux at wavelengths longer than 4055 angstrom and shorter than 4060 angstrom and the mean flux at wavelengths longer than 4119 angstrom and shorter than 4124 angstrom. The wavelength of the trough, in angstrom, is 4099.68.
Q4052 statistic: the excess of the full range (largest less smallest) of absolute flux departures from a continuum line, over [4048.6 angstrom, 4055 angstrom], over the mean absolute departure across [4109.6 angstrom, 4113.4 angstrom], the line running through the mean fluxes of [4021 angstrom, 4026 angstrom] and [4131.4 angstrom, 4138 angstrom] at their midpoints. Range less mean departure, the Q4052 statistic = -2.3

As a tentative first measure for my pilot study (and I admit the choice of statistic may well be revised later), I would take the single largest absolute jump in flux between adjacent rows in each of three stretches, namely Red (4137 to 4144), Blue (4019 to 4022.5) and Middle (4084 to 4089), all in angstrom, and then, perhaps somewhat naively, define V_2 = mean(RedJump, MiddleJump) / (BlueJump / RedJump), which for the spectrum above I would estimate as 40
